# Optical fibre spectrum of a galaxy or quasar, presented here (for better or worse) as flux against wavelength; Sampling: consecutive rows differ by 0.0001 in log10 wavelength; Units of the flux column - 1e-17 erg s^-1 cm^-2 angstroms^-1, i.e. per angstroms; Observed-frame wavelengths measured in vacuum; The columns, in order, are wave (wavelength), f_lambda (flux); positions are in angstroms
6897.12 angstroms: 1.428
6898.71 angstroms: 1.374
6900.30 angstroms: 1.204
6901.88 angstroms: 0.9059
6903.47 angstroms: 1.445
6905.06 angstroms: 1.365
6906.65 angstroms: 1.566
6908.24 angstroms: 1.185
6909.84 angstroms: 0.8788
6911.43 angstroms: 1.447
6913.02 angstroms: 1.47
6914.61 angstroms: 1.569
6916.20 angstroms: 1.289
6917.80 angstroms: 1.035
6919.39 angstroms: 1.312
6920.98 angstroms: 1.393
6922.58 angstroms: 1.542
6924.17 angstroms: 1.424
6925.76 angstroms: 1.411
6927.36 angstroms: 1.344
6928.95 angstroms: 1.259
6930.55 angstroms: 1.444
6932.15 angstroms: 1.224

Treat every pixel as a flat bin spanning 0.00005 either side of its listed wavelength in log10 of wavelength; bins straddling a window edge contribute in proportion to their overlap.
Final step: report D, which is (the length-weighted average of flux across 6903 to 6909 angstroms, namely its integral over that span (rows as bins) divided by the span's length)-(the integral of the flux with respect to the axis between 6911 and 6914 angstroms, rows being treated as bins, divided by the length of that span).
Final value -0.08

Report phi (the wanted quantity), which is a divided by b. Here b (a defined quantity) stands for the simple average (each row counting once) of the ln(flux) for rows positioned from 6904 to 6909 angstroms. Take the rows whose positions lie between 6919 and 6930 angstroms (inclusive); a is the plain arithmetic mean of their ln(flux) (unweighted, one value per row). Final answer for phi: 1.0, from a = 0.32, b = 0.31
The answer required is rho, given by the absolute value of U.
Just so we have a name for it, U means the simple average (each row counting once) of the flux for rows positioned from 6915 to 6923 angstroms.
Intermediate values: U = 1.31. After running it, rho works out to 1.31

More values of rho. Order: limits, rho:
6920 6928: 1.42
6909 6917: 1.33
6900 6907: 1.30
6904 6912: 1.29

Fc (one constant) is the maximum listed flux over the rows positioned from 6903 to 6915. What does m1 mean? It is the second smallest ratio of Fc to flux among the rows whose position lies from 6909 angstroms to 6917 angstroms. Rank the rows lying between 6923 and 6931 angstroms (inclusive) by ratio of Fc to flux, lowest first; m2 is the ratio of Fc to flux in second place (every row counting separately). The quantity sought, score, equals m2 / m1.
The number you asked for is 1.032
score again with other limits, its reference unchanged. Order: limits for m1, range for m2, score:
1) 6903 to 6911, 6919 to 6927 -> 1.015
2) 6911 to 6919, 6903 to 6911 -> 1.017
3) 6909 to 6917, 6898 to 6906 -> 1.070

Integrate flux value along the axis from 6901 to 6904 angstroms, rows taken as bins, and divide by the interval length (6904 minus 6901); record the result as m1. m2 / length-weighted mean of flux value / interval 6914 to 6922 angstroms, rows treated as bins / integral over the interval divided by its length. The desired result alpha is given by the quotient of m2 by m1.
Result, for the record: 1.14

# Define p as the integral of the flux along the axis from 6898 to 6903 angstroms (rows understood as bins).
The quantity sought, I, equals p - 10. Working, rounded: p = 5.9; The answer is -4.1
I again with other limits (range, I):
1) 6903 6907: -4.2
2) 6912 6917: -2.8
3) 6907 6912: -4.0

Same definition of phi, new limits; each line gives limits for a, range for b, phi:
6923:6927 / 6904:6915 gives 1.2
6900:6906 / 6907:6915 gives 0.8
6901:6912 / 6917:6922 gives 1.0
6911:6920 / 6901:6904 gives 2.2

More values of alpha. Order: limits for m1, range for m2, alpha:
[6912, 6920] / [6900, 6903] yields 0.80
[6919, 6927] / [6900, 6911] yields 0.87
